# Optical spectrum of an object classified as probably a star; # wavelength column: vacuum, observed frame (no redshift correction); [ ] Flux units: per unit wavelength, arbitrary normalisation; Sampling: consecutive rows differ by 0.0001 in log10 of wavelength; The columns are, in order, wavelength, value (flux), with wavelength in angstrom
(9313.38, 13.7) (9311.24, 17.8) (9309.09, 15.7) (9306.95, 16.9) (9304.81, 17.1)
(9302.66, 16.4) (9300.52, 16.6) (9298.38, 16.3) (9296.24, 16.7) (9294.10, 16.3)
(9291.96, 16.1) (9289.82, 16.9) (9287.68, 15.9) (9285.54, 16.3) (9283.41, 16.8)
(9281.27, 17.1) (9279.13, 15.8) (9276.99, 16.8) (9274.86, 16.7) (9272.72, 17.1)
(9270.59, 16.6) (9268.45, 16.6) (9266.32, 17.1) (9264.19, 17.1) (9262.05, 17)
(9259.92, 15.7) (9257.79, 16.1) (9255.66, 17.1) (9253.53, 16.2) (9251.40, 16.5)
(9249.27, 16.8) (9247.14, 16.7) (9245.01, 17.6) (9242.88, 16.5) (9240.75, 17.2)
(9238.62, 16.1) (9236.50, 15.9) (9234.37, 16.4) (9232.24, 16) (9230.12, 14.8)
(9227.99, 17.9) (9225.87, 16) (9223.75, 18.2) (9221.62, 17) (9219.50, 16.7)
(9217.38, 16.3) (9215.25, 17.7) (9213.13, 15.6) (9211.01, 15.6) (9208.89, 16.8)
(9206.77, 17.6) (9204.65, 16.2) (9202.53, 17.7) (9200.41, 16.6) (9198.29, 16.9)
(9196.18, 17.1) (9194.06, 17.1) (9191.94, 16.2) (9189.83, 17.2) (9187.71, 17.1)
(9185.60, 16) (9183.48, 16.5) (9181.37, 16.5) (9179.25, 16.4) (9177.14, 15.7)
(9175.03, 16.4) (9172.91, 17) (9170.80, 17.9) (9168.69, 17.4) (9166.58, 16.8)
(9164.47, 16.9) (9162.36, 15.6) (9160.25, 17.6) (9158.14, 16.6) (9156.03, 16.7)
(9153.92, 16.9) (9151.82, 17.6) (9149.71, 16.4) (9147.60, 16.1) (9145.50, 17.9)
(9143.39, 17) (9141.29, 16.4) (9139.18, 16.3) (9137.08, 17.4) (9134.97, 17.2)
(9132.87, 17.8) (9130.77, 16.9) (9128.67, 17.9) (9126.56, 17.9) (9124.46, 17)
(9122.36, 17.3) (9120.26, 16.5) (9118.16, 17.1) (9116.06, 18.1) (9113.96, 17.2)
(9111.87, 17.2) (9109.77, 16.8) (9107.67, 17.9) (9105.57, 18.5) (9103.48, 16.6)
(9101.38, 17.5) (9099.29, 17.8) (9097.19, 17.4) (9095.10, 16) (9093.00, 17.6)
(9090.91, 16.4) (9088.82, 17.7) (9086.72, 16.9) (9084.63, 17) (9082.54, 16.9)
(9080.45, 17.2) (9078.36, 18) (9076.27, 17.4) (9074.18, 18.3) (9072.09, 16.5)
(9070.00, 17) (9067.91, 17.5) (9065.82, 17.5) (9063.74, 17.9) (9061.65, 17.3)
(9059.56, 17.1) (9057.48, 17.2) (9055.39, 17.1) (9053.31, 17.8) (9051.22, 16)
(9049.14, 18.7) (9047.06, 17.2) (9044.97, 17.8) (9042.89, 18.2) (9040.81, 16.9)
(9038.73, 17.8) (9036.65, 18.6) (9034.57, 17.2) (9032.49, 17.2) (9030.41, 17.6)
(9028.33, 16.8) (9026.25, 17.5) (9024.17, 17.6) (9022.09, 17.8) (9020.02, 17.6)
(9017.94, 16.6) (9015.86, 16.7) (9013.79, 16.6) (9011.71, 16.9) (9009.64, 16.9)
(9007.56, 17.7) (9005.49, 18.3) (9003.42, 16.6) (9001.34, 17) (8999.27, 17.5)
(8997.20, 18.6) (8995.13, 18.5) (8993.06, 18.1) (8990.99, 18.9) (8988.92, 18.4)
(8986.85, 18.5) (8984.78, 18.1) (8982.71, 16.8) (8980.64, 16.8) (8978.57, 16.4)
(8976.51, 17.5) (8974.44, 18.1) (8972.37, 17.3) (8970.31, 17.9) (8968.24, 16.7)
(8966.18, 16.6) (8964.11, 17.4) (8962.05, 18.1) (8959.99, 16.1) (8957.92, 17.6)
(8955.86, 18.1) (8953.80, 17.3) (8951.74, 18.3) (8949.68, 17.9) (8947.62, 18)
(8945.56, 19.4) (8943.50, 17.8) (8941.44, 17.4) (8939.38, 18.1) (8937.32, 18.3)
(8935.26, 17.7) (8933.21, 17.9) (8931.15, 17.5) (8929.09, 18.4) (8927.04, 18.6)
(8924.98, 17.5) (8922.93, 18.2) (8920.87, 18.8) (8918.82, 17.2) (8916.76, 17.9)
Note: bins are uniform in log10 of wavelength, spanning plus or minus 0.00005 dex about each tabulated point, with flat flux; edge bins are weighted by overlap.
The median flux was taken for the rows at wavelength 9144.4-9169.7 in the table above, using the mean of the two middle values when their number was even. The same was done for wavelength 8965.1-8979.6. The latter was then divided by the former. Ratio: 1.03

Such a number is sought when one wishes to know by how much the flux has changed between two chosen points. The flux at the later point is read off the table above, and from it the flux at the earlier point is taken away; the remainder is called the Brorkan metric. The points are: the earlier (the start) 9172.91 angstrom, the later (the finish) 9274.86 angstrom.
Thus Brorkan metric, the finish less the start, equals -0.3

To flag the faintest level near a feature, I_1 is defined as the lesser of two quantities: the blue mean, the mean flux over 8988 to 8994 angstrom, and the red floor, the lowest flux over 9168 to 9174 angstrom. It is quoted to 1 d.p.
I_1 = 17.0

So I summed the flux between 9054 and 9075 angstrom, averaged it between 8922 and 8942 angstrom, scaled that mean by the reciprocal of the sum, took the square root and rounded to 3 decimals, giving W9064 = 0.322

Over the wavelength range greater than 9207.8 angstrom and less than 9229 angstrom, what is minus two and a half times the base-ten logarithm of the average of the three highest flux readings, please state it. -3.13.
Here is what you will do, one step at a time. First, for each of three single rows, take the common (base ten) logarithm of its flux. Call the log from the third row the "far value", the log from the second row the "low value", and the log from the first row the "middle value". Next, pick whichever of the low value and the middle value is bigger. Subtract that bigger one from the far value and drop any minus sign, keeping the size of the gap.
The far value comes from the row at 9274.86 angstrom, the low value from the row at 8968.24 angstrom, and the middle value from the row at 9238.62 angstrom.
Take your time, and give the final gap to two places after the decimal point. 0.00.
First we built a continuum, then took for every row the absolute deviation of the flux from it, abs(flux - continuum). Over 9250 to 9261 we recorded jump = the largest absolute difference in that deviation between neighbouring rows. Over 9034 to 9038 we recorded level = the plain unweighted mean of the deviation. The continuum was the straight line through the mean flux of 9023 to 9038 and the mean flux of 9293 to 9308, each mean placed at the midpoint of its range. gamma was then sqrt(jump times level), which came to 0.53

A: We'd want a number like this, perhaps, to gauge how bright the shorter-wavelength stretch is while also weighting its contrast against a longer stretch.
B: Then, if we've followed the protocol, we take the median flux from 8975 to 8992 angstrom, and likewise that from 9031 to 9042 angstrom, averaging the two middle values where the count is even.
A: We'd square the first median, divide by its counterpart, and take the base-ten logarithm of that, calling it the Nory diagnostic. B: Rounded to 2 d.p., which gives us 1.27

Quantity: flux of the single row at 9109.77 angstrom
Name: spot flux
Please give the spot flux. 16.8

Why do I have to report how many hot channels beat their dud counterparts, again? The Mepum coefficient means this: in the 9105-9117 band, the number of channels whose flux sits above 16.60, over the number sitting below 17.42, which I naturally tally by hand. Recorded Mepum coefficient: 2.0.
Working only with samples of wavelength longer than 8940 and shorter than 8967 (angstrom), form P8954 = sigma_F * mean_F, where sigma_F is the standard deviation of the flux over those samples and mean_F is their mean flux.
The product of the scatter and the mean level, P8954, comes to 14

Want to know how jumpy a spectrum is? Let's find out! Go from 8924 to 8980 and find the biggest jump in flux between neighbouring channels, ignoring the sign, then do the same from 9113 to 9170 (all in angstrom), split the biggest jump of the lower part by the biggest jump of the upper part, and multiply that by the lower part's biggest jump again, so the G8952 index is 2.0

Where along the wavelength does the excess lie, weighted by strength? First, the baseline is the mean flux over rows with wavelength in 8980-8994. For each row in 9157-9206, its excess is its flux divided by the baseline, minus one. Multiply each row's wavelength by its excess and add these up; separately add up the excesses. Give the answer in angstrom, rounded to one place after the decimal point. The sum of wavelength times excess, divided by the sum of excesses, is 9181.3 angstrom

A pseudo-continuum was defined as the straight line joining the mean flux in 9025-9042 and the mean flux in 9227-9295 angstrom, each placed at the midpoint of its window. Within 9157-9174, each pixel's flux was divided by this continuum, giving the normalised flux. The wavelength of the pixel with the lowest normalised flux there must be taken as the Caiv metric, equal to 9162.36 angstrom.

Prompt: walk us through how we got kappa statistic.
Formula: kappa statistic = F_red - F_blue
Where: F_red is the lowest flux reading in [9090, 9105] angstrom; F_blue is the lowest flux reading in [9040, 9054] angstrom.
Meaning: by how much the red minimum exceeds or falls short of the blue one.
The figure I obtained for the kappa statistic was 0.0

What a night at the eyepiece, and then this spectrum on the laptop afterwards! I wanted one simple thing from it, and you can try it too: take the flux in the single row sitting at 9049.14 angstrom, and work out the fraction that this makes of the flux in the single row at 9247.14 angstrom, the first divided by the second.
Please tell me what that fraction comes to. 1.12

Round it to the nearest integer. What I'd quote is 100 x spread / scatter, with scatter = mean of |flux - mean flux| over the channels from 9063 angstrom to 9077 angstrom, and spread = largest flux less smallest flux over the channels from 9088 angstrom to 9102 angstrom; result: 441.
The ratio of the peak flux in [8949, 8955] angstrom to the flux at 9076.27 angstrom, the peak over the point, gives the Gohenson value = 1.05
